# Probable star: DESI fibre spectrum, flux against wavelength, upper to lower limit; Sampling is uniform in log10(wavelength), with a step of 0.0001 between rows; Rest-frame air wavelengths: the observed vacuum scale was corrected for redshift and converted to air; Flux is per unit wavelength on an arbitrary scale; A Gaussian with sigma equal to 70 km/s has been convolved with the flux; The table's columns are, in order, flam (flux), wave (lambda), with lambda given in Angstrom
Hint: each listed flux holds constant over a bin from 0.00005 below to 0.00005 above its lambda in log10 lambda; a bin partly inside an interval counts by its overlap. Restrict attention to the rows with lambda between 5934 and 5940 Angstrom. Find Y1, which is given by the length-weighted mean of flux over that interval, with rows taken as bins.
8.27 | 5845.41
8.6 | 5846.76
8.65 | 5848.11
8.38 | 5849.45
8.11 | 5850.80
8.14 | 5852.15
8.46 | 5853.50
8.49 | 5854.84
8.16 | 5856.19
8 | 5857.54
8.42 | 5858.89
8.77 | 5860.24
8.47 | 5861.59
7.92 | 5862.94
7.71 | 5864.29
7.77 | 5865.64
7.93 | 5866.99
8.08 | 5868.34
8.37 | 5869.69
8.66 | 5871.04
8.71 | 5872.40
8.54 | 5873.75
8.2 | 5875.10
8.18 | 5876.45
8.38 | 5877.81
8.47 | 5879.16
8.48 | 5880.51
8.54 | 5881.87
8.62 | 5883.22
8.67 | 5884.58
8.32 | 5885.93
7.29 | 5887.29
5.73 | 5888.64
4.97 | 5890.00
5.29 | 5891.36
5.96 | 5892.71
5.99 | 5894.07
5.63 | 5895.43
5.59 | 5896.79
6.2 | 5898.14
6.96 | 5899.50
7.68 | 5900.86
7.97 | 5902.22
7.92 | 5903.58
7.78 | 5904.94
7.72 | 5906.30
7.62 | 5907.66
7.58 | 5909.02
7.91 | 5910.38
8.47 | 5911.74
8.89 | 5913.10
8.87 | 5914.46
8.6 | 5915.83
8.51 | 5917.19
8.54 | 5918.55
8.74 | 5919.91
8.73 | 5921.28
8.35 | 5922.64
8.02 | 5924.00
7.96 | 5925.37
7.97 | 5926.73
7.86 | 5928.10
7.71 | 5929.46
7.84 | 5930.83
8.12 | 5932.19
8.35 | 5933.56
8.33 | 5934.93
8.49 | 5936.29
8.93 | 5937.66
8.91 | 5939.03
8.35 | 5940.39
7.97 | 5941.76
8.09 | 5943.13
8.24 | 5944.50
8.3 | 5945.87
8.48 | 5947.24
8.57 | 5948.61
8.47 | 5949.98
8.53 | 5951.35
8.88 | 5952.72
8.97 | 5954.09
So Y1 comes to 8.64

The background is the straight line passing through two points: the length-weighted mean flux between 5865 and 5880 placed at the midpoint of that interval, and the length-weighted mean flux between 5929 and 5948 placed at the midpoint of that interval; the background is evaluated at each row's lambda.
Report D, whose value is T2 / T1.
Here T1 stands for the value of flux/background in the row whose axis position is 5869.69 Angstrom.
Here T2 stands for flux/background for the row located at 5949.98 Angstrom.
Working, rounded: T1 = 1.01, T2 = 1.02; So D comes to 1.01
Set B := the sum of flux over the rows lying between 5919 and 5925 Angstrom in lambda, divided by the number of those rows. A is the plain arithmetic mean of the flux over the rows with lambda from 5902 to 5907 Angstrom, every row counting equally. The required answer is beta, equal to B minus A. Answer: 0.6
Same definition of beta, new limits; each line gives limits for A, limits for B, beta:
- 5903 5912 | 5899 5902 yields -0.5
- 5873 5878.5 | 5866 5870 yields -0.2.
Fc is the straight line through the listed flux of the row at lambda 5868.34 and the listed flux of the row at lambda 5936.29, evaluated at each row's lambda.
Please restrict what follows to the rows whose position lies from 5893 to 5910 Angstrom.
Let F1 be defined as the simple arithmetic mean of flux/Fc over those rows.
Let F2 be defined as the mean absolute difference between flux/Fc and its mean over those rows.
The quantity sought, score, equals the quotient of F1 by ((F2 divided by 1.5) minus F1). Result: -1.08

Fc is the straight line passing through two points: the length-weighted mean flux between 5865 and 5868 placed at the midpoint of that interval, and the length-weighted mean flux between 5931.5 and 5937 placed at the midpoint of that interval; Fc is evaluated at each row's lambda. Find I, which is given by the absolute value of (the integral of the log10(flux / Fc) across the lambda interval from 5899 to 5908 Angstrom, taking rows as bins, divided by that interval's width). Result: 0.025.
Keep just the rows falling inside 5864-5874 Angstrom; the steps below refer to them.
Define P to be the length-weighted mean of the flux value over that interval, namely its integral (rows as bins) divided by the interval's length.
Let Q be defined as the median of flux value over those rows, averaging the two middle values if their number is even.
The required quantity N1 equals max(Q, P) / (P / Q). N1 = 8.2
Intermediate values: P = 8.2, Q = 8.2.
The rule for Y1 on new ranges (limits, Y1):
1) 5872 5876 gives 8.47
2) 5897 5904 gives 7.21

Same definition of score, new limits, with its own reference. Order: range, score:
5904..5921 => -1.04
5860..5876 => -1.03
